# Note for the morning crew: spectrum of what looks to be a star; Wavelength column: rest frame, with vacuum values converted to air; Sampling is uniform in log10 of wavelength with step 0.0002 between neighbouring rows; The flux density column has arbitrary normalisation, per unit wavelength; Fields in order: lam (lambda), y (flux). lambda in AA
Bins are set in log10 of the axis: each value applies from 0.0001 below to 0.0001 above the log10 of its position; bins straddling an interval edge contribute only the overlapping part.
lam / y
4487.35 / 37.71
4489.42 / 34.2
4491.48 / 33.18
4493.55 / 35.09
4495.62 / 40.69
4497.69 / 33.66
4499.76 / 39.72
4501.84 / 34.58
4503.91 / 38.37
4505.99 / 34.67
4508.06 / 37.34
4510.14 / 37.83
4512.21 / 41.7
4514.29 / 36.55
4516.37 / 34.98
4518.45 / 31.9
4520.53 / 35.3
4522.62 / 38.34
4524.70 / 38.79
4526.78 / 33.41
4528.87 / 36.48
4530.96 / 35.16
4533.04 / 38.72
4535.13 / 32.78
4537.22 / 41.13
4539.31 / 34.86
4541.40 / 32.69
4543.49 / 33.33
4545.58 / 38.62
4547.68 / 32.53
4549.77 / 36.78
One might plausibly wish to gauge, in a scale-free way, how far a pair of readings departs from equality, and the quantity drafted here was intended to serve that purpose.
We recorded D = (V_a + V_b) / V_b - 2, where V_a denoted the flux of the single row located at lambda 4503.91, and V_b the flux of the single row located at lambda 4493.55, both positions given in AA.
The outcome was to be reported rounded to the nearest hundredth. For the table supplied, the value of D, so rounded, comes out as 0.09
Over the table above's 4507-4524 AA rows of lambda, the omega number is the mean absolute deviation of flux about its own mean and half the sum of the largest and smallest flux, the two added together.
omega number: 38.9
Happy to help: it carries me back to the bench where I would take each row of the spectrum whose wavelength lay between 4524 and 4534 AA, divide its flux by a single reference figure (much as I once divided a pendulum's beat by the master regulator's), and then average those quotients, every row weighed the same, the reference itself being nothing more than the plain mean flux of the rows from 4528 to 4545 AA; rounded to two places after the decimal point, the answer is 1.02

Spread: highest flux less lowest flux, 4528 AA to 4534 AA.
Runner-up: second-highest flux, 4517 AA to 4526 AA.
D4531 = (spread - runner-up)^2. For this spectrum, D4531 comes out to 1210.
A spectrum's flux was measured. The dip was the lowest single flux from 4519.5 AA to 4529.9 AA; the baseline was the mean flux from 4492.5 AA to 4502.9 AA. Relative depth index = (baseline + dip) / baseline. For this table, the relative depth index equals 1.91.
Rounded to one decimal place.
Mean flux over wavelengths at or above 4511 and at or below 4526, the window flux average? 36.8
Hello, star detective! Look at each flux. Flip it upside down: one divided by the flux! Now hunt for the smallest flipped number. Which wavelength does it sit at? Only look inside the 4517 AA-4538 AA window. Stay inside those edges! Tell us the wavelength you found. 4537.22 AA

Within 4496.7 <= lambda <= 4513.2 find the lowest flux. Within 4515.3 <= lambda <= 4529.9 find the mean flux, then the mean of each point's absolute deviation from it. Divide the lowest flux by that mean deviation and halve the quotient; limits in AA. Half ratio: 8.6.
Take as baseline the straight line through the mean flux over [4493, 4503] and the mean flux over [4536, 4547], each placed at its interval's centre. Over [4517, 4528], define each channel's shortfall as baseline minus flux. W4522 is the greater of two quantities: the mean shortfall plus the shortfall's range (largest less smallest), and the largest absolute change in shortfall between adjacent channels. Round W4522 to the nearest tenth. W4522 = 7.8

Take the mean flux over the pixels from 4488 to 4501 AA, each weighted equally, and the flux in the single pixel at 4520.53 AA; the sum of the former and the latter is 71.4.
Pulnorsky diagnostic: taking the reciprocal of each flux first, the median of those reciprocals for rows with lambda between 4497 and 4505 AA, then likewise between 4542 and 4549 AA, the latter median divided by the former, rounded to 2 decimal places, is 1.09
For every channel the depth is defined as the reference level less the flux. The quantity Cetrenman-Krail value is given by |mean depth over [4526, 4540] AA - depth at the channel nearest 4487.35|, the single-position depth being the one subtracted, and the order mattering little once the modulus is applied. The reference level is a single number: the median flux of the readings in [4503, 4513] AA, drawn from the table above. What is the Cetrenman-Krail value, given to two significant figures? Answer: 1.6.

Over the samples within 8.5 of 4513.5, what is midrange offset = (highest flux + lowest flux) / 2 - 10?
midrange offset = 26.8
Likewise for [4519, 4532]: 26.1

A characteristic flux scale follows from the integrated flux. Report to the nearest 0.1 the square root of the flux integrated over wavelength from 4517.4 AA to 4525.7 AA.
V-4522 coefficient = 17.3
